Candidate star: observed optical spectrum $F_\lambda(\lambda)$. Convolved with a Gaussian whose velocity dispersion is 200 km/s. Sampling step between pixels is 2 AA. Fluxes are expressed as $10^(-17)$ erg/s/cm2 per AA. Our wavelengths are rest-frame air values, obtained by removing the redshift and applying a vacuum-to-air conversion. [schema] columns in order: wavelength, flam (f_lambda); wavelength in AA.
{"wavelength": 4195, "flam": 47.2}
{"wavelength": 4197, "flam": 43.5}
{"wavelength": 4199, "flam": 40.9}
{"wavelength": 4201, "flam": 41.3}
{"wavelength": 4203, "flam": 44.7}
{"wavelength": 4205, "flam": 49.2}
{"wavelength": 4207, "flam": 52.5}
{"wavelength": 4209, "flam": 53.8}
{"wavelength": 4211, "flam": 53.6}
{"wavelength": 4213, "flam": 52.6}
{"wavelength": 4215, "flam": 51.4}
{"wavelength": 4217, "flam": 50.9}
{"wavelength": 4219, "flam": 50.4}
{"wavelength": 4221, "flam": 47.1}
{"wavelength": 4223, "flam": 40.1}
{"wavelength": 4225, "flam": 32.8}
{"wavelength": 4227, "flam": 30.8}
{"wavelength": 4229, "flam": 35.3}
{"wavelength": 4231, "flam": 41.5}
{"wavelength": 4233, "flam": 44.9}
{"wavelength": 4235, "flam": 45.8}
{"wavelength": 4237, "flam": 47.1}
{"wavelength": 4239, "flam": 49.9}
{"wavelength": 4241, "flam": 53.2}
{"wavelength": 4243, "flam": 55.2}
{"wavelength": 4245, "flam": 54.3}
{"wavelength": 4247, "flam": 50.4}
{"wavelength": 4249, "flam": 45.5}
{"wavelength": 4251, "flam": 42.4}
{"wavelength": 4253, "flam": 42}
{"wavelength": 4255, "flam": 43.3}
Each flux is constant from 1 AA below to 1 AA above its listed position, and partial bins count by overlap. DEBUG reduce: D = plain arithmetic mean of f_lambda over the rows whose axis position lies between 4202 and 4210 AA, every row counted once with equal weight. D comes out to 50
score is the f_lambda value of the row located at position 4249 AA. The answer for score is 45.5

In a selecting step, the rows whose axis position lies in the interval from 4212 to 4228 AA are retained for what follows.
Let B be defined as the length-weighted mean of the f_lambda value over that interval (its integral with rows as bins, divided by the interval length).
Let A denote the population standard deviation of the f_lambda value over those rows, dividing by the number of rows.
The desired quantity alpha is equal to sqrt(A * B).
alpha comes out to 19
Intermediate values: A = 8.2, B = 44.5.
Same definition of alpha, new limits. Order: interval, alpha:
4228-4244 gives 17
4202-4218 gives 12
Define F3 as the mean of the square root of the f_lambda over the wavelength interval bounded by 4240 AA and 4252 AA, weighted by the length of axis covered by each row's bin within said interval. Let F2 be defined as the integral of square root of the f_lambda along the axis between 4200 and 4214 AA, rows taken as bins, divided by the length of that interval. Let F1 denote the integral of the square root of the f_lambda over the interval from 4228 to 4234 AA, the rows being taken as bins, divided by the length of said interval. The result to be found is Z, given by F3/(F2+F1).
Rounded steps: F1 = 6.36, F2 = 7.0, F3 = 7.07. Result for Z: 0.53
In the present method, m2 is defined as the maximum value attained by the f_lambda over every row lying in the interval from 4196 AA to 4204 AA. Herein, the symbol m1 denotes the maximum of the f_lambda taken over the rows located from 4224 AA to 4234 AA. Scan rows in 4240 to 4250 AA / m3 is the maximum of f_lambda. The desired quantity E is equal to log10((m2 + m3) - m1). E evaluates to 1.74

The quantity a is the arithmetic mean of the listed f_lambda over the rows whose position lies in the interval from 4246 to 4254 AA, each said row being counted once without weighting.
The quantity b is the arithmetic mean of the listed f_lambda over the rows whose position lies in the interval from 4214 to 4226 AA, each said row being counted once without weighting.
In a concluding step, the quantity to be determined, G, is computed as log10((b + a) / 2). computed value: 1.66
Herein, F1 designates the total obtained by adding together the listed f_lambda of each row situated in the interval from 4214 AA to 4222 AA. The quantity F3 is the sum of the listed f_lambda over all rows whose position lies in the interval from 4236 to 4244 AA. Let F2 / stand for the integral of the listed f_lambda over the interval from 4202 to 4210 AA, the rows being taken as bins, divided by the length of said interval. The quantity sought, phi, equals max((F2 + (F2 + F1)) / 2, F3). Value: 205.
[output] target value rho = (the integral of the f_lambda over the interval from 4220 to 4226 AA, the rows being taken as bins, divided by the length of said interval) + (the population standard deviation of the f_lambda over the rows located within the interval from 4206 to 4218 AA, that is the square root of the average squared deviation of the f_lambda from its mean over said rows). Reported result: 41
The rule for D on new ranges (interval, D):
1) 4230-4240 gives 46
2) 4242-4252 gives 50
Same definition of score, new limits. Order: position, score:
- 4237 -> 47.1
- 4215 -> 51.4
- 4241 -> 53.2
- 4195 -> 47.2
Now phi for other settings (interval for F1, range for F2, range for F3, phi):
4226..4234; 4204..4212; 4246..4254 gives 180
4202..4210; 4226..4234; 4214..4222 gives 200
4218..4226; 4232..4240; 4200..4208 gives 188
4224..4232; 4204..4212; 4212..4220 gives 205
